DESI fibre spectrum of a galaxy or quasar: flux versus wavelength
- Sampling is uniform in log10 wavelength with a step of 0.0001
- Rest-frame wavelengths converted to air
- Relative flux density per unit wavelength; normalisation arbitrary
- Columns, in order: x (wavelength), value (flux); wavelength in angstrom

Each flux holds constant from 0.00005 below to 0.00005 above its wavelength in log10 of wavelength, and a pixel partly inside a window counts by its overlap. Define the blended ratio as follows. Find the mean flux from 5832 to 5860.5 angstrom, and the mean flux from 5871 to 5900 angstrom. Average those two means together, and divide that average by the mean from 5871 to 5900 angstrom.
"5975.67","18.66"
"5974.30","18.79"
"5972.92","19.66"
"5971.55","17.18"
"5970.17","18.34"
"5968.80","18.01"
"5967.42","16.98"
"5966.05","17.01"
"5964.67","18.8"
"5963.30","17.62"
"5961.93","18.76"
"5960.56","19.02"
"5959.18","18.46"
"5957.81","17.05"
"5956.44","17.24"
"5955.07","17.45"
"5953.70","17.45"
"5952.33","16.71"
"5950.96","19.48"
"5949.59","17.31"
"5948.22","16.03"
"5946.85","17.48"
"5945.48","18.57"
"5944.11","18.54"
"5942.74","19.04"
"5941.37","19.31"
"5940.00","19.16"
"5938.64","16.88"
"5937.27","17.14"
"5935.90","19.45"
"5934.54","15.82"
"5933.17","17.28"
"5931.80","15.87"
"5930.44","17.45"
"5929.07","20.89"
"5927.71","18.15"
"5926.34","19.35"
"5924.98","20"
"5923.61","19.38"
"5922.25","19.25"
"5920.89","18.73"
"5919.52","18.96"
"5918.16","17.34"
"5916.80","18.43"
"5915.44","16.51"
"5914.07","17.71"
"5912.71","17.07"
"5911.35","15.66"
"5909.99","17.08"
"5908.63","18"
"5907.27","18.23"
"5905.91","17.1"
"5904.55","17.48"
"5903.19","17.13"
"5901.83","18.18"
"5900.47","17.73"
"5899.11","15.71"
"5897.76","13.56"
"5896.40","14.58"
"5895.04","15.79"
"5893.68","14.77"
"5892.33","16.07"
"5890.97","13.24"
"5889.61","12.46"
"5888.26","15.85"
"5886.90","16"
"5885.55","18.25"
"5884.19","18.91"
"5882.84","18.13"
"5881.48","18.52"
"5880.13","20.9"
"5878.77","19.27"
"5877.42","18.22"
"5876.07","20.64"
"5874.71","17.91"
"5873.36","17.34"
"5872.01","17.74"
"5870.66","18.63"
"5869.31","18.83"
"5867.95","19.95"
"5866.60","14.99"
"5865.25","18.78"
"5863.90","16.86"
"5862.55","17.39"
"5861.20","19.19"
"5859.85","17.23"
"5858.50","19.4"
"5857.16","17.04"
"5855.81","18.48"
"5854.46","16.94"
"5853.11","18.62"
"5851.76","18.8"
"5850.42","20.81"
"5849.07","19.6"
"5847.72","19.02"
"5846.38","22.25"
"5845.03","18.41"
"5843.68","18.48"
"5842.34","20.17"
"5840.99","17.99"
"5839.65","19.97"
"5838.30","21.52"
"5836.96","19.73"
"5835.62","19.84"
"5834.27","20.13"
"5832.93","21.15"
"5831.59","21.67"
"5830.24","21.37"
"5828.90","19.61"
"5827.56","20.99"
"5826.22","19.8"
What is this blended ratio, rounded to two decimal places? 1.07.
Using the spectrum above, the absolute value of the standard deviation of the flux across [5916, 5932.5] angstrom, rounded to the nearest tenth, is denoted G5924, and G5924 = 1.3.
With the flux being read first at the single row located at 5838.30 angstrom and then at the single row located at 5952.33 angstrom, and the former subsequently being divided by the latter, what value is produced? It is 1.29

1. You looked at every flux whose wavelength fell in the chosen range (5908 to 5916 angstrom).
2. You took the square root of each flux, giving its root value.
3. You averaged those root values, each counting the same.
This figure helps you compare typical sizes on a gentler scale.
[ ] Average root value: 4.12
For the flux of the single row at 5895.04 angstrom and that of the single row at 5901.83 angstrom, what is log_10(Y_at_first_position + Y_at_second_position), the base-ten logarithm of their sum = 1.53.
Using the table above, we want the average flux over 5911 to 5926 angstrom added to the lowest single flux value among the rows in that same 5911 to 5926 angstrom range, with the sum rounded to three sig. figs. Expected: 33.8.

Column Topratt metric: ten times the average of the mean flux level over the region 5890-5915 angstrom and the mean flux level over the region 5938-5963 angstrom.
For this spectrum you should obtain 172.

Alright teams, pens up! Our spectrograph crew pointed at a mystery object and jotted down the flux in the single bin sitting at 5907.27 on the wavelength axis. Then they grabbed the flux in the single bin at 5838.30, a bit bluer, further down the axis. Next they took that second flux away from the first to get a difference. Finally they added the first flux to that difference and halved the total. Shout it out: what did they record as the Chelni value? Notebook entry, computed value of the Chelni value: 7.5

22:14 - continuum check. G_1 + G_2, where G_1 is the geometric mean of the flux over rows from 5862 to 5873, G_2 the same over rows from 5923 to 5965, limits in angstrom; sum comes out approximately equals 35.9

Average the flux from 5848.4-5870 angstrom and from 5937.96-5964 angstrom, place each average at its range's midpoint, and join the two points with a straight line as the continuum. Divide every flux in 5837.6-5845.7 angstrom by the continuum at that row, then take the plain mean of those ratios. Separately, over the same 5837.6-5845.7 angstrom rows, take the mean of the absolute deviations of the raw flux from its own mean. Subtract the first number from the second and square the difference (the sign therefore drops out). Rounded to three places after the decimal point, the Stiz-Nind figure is 0.005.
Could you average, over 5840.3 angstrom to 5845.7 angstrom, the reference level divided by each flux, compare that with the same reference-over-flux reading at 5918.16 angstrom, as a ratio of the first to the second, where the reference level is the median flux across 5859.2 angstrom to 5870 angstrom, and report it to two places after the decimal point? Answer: 0.93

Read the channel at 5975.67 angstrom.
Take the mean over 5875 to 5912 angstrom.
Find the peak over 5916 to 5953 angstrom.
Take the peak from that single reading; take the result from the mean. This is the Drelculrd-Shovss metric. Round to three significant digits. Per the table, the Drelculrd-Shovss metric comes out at 19.2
